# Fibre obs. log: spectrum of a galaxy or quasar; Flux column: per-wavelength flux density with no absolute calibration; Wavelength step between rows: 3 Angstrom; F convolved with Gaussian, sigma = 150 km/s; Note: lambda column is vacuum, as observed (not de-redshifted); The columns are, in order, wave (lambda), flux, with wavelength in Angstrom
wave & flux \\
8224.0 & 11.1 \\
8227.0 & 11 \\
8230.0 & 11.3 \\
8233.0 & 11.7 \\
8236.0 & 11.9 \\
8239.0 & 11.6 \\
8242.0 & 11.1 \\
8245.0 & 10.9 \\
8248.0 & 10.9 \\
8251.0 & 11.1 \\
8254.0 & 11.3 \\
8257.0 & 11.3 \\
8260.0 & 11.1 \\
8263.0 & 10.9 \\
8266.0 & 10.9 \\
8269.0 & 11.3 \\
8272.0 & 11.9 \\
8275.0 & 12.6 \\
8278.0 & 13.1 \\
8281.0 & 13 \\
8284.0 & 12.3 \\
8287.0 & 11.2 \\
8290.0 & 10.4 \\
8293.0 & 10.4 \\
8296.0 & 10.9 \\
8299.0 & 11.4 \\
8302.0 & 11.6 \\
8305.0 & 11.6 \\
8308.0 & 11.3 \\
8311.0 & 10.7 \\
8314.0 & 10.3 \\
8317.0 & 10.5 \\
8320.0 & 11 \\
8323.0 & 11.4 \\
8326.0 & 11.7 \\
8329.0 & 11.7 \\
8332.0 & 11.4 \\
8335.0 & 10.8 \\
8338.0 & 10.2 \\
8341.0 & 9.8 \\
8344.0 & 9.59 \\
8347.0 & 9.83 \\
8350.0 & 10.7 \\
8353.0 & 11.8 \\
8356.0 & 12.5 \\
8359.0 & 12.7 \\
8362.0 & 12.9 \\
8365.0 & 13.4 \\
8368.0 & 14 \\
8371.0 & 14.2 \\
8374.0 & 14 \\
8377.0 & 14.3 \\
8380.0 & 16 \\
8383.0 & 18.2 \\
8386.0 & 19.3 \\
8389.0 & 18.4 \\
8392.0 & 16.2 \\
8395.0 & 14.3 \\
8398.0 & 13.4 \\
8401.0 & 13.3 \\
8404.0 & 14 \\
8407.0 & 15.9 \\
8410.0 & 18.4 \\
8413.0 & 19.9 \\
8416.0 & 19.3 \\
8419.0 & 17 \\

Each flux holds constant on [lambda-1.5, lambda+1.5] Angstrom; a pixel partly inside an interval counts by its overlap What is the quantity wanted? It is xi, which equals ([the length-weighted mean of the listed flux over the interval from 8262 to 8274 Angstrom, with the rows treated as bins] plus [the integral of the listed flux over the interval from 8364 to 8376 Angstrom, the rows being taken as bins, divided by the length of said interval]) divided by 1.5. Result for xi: 17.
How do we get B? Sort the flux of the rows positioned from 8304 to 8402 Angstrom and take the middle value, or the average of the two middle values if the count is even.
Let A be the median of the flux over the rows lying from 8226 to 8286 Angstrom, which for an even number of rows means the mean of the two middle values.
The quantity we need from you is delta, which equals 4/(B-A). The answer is 8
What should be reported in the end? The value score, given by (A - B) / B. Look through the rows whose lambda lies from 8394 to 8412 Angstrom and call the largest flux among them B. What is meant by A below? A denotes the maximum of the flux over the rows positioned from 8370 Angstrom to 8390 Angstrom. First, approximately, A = 19.3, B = 18.4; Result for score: 0.0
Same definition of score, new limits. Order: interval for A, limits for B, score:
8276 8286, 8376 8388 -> -0.3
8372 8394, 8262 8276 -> 0.5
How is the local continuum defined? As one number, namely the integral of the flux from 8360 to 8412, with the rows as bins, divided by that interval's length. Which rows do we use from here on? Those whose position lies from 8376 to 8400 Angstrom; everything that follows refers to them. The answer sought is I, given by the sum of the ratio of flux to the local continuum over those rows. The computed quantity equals 8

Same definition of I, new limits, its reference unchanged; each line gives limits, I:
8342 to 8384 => 12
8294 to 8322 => 6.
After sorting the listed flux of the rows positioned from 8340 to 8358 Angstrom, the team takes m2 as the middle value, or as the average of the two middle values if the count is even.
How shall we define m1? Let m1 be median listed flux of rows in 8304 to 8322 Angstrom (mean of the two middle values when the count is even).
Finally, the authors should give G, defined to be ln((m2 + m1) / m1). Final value 0.67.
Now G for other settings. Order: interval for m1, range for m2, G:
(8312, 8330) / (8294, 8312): 0.70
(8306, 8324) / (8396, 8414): 0.87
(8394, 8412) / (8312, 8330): 0.58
